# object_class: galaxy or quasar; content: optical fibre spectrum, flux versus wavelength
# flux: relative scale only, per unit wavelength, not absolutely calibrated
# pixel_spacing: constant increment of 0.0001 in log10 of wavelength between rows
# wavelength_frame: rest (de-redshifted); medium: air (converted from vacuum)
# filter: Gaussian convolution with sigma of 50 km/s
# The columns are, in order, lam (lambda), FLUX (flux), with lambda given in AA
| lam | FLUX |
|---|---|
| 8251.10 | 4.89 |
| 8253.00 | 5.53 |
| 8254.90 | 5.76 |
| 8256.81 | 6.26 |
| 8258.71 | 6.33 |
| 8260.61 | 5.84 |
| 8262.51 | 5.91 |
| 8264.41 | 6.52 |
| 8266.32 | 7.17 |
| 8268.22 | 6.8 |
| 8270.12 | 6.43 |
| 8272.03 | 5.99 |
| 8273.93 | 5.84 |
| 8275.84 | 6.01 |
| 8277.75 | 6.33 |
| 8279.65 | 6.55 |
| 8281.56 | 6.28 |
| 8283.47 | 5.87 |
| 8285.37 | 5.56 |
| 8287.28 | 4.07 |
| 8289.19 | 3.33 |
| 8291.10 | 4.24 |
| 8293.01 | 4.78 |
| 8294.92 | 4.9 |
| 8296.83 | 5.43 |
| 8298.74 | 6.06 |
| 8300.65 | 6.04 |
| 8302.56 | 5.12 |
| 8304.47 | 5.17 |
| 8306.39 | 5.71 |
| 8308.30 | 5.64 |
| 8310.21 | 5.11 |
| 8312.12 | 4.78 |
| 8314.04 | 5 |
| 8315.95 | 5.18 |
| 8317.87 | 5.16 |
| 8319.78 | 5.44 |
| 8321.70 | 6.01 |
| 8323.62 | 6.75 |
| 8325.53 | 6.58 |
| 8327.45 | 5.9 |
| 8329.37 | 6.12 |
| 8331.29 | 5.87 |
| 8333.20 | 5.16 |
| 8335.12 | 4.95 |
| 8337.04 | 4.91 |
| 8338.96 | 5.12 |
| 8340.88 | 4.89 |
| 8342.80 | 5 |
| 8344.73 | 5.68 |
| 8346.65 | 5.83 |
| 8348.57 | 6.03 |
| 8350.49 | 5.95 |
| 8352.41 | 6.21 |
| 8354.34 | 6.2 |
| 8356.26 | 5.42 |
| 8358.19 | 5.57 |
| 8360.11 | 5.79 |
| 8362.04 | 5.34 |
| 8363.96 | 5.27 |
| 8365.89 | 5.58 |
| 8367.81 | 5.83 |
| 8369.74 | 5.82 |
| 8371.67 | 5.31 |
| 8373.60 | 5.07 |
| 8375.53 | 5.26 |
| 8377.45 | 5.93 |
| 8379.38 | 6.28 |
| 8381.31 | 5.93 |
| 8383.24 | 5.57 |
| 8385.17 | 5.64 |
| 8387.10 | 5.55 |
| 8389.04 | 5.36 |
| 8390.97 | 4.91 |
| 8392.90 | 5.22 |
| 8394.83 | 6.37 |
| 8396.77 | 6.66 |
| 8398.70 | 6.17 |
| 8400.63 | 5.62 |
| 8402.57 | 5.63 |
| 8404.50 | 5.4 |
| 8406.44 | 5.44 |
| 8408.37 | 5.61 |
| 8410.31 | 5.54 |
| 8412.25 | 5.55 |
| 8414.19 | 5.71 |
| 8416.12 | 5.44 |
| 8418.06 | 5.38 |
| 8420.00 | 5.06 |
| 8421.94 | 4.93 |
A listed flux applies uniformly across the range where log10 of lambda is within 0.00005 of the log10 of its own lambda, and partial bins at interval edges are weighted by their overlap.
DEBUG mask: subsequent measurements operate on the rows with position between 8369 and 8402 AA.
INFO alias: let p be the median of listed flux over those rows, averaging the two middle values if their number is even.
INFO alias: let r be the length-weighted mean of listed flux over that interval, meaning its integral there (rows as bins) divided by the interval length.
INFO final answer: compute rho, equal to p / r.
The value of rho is 0.99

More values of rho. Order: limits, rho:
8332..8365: 0.99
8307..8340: 0.94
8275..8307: 1.03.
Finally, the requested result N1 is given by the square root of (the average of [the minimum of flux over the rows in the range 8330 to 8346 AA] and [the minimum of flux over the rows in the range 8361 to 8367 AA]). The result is 2.25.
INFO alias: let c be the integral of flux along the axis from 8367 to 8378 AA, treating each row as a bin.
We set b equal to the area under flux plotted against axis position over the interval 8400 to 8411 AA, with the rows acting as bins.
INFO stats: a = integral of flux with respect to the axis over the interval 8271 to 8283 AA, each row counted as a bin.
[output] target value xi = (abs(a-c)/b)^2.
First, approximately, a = 74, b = 61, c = 60.7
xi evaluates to 0.046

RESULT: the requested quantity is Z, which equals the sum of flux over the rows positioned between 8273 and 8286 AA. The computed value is 42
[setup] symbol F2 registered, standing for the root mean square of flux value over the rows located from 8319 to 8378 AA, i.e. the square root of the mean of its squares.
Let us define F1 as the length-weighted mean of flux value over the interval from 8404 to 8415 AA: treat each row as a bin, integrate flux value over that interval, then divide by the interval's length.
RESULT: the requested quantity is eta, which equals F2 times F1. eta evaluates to 31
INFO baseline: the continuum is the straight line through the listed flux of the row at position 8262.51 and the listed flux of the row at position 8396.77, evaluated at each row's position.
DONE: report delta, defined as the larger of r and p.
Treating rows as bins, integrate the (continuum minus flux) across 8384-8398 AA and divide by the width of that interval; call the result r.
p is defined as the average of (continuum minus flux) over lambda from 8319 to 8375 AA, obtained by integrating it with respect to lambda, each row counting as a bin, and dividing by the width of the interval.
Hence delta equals 0.95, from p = 0.743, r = 0.9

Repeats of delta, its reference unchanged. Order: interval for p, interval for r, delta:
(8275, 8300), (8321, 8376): 0.75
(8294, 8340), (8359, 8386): 0.91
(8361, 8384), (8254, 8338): 0.92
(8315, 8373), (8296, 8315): 0.74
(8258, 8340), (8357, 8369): 0.91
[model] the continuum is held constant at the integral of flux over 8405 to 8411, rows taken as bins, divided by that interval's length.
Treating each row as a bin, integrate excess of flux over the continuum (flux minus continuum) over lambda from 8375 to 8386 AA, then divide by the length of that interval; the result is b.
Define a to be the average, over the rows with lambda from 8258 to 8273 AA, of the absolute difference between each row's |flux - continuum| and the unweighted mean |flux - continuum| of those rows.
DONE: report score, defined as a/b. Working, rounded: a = 0.36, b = 0.27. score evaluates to 1.3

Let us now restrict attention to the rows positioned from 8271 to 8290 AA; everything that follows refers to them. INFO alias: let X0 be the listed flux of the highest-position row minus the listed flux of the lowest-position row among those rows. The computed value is -2.7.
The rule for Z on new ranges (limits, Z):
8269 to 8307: 110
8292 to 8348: 158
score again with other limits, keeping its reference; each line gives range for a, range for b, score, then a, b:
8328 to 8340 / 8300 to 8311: -1.8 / 0.11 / -0.06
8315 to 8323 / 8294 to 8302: 1.7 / 0.12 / 0.07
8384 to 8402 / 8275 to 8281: 0.4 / 0.33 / 0.78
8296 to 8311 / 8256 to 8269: 0.2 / 0.14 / 0.88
